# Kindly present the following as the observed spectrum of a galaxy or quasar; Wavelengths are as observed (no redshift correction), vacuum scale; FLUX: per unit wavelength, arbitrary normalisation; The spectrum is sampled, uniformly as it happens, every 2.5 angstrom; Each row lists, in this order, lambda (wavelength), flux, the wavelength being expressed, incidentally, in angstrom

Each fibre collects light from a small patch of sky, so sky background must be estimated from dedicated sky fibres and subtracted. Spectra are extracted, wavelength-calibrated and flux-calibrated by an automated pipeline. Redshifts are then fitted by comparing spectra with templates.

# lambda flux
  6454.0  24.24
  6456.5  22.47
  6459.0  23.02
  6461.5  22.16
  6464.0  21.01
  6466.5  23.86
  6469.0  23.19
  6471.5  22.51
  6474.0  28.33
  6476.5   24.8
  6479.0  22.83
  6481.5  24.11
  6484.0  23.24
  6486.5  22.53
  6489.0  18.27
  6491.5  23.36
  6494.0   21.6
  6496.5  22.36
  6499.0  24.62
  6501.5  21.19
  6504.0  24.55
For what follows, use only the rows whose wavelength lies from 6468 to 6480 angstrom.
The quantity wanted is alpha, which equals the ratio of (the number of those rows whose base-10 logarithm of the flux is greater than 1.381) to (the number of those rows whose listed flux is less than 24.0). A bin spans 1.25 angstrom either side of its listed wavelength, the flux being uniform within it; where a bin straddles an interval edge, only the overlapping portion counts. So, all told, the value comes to 0.7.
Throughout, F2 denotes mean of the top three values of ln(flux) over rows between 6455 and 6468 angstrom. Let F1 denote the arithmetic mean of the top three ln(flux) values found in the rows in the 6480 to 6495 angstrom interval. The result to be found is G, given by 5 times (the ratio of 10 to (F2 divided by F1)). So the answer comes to 50.3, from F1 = 3.160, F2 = 3.14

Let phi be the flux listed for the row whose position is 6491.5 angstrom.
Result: 23.36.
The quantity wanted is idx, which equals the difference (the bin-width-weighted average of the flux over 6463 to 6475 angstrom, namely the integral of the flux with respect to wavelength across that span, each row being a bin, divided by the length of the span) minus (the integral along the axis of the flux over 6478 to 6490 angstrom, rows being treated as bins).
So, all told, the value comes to -243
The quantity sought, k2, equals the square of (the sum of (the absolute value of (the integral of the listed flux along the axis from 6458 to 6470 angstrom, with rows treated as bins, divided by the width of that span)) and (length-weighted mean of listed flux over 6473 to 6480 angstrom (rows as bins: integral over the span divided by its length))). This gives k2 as 2297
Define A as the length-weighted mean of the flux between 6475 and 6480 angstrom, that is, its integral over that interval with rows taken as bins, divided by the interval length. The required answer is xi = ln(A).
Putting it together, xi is 3.18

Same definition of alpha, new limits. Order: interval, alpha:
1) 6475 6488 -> 0.7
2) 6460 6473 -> 0.0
